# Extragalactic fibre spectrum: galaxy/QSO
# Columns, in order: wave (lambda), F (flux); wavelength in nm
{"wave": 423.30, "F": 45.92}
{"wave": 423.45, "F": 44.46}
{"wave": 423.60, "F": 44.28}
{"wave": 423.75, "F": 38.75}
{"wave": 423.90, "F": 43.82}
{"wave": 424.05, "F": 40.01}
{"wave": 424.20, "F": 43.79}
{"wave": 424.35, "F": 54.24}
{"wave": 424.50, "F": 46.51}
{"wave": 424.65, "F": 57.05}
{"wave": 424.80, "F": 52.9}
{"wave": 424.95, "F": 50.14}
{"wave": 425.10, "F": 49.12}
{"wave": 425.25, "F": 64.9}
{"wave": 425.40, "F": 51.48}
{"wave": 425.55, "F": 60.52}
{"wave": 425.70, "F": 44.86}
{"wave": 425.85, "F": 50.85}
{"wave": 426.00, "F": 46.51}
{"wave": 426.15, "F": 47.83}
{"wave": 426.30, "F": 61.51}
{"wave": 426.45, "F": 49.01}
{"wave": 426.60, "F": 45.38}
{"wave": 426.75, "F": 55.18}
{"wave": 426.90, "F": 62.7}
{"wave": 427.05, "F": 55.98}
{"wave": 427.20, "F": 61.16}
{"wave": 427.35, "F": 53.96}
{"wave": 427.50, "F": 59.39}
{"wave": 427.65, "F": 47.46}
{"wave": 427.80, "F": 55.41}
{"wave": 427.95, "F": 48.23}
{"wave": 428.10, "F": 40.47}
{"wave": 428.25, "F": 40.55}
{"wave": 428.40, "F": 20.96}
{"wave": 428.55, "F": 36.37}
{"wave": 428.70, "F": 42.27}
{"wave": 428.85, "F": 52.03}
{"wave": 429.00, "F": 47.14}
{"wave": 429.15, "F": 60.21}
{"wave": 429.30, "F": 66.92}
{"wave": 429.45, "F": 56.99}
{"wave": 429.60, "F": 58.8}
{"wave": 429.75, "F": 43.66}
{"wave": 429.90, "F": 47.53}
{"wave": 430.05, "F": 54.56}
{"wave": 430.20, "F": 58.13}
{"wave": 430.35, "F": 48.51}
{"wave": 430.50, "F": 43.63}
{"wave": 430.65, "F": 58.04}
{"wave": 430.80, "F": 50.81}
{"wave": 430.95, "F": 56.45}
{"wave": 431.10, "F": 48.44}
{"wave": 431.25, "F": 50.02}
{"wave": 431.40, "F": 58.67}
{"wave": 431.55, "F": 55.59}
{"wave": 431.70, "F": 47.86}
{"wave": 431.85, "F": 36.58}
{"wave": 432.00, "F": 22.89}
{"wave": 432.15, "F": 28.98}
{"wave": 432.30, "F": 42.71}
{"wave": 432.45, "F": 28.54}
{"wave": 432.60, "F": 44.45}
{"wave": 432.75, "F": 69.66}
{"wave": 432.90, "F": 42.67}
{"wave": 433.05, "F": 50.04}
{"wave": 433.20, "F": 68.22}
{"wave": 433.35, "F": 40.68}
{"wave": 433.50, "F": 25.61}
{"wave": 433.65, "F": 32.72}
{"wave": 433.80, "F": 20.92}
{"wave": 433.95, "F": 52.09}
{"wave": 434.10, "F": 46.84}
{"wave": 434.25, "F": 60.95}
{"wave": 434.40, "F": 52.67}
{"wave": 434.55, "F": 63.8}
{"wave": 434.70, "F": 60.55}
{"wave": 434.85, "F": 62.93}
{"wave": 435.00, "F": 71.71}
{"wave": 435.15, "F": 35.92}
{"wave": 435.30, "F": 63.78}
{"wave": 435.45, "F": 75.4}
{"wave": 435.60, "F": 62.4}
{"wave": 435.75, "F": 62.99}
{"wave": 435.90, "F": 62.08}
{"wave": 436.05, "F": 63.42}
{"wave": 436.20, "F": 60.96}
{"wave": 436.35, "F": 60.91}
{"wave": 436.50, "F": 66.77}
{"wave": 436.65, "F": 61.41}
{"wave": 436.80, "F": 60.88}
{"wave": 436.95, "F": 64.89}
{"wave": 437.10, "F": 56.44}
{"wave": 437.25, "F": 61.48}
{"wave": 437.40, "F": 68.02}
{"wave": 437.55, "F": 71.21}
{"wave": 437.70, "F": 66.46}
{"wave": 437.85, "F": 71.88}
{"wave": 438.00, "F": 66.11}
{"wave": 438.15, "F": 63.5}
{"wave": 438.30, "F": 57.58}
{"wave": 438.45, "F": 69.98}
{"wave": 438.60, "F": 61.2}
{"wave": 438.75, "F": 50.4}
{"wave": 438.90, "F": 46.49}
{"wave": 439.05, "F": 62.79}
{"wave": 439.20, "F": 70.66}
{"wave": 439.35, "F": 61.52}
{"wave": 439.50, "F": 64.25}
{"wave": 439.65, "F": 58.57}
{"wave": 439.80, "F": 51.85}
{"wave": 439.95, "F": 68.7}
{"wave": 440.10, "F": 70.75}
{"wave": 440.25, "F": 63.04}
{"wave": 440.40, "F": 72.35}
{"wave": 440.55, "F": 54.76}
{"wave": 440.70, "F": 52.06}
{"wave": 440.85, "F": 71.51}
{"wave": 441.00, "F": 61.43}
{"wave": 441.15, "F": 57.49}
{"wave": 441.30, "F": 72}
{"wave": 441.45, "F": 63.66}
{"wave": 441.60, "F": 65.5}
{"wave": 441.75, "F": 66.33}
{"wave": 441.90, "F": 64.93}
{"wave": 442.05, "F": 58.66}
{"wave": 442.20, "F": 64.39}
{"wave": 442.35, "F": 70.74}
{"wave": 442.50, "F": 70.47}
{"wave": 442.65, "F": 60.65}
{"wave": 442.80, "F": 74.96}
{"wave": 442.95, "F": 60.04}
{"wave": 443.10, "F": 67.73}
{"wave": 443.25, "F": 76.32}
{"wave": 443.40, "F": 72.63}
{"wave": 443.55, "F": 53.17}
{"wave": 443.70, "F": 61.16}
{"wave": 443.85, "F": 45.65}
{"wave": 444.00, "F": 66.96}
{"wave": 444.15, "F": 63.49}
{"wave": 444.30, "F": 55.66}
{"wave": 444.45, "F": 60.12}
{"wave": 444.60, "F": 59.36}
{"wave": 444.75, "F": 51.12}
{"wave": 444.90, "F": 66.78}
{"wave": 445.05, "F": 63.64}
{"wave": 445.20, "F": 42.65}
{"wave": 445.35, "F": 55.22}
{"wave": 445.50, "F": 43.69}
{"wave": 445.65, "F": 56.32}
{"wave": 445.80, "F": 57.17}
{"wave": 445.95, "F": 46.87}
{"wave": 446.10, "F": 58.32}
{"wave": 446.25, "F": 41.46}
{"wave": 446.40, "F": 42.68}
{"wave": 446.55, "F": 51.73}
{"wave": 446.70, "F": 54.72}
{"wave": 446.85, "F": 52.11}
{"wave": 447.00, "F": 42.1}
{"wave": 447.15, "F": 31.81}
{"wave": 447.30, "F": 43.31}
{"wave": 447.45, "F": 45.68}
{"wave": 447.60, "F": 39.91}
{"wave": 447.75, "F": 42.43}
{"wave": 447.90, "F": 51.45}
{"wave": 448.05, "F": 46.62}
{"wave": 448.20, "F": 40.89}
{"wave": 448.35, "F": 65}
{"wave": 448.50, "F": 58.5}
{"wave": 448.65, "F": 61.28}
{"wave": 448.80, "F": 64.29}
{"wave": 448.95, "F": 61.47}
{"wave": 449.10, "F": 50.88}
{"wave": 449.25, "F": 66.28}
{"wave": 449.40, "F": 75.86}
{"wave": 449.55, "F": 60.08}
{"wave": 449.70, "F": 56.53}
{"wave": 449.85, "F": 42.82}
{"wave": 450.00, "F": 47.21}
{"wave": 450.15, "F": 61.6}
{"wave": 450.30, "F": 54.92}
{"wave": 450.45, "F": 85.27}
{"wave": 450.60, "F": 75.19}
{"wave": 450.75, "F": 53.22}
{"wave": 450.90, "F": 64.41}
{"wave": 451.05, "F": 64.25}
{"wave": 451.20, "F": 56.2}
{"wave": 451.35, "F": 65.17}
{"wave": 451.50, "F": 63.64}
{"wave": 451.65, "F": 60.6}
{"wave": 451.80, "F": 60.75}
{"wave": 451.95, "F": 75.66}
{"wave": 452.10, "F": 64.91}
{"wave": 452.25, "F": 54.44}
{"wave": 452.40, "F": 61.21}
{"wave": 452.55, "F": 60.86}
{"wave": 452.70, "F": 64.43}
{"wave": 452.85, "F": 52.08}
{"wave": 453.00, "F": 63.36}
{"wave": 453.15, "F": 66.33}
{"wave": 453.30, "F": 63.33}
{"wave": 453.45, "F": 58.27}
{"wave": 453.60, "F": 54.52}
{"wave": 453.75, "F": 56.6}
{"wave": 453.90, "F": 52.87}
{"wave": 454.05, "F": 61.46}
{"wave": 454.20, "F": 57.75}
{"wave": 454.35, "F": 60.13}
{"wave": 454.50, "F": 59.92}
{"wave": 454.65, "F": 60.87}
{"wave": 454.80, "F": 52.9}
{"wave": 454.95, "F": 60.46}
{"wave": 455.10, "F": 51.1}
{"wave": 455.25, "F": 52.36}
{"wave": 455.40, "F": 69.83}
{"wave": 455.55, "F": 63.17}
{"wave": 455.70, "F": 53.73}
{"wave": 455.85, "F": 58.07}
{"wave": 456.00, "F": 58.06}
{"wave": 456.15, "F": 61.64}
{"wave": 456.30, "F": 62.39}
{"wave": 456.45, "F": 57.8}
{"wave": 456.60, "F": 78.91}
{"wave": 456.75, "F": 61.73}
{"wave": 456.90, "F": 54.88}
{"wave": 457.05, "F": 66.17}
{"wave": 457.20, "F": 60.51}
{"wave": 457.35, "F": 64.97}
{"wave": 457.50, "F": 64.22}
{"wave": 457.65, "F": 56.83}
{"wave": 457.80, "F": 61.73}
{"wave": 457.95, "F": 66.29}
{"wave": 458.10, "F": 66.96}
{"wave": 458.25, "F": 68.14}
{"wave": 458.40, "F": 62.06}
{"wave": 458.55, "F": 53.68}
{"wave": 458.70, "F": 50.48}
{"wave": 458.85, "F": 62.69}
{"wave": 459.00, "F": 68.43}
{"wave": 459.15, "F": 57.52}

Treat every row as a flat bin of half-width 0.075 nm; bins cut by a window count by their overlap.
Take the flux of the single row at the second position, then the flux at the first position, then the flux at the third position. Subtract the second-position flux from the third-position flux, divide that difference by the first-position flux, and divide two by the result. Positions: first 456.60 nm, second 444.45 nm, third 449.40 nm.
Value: 10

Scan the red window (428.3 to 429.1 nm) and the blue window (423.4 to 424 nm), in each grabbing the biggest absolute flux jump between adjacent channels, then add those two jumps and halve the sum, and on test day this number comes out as 10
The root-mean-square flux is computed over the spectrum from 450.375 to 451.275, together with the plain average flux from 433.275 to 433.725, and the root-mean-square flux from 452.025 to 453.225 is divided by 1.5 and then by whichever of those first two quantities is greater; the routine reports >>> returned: 0.61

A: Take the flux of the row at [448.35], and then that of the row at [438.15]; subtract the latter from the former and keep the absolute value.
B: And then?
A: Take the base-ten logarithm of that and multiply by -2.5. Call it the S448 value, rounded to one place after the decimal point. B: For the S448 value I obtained -0.4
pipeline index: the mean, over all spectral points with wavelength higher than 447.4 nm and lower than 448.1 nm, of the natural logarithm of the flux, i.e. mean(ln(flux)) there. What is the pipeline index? 3.81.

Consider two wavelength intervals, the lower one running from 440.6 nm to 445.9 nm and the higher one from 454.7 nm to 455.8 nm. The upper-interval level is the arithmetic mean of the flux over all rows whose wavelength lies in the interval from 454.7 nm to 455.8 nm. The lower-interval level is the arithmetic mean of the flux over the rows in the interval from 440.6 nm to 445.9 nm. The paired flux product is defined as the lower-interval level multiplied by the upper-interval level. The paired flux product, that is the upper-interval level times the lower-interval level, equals 3547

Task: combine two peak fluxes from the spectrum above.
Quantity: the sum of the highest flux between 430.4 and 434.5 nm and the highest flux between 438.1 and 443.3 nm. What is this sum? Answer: 146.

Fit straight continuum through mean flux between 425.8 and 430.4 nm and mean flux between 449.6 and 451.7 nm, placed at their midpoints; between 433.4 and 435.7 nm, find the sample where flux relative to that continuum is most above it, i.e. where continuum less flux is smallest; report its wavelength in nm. 435.45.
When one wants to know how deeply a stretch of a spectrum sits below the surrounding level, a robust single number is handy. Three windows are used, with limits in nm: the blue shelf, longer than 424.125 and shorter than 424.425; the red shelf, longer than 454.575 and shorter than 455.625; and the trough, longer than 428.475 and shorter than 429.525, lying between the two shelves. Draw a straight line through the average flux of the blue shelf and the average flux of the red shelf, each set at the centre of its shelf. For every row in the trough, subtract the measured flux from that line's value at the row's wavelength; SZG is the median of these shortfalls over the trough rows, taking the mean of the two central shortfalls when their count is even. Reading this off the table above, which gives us -2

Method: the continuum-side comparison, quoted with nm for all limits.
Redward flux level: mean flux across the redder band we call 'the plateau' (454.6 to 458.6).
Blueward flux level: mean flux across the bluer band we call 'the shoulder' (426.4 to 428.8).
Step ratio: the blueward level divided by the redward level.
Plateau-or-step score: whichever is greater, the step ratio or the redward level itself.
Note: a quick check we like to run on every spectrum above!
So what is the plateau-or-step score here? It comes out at 61.1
